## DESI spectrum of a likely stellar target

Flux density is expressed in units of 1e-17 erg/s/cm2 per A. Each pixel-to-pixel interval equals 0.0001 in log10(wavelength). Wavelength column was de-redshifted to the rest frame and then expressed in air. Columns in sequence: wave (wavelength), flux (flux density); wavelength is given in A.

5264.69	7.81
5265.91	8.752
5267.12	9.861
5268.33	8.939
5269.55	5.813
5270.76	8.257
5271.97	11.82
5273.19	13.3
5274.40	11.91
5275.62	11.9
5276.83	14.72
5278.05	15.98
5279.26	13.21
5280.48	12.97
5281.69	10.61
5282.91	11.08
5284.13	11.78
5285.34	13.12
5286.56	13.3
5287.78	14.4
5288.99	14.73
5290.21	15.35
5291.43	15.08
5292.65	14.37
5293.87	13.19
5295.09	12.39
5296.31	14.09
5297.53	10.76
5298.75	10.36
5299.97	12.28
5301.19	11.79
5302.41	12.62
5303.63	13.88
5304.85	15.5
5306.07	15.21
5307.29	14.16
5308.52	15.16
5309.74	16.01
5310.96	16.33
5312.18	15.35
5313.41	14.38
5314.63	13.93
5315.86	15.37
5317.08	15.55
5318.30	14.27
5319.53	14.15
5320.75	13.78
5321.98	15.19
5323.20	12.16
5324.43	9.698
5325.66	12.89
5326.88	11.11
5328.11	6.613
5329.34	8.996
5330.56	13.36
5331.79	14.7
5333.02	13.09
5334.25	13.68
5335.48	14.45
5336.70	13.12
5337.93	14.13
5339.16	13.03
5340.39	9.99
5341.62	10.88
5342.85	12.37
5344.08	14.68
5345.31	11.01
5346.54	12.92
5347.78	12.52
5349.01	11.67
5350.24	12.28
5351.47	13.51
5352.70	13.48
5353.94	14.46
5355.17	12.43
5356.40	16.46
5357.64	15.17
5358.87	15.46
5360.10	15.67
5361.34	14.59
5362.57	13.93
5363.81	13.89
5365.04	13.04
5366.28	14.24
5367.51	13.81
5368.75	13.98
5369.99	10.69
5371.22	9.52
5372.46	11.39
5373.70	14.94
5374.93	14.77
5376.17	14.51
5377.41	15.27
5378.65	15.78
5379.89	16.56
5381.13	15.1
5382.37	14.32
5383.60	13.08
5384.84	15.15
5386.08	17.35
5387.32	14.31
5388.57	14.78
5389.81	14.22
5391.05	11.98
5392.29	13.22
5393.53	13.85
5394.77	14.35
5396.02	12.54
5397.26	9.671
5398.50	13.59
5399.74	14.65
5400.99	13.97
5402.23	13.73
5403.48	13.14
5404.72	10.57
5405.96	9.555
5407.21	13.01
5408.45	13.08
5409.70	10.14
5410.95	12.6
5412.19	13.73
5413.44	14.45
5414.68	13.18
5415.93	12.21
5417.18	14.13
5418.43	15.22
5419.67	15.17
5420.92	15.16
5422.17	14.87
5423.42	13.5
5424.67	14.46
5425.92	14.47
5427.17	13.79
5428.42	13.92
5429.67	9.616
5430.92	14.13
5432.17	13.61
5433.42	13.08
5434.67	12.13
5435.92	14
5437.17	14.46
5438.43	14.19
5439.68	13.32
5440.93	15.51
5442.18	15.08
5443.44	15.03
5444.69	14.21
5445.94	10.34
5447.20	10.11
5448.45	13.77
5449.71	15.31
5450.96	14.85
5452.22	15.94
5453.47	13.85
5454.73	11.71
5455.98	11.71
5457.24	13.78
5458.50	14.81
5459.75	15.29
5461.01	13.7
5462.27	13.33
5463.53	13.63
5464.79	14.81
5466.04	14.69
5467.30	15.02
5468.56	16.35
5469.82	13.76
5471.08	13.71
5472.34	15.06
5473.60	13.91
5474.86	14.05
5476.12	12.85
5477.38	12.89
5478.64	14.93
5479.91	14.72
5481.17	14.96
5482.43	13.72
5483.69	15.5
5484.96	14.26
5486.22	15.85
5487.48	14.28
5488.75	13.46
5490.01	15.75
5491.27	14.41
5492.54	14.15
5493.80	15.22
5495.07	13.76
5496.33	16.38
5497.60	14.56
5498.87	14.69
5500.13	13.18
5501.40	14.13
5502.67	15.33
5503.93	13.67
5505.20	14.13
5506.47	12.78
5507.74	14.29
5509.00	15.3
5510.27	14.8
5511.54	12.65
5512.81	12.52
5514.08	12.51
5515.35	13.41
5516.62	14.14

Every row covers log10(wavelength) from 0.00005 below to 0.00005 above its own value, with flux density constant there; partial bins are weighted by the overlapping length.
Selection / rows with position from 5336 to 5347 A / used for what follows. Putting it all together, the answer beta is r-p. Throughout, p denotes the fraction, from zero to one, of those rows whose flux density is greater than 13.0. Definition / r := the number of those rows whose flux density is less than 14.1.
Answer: 6.6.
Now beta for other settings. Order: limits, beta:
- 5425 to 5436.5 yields 6.2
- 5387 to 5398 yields 4.3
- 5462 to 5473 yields 3.0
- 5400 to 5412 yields 8.4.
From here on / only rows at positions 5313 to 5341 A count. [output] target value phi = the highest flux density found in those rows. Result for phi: 15.55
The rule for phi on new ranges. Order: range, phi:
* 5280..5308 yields 15.5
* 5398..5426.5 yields 15.22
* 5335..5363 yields 16.46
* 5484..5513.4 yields 16.38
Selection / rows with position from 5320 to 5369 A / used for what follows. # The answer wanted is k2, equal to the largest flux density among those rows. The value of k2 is 16.46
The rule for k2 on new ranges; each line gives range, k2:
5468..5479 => 16.35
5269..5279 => 15.98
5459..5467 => 15.29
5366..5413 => 17.35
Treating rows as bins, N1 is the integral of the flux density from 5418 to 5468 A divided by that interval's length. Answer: 13.9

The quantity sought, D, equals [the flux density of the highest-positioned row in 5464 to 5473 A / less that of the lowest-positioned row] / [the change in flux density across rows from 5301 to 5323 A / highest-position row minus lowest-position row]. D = 0.1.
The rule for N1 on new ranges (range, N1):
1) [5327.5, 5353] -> 12.4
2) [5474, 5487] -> 14.4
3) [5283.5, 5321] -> 14.0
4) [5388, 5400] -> 13.2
